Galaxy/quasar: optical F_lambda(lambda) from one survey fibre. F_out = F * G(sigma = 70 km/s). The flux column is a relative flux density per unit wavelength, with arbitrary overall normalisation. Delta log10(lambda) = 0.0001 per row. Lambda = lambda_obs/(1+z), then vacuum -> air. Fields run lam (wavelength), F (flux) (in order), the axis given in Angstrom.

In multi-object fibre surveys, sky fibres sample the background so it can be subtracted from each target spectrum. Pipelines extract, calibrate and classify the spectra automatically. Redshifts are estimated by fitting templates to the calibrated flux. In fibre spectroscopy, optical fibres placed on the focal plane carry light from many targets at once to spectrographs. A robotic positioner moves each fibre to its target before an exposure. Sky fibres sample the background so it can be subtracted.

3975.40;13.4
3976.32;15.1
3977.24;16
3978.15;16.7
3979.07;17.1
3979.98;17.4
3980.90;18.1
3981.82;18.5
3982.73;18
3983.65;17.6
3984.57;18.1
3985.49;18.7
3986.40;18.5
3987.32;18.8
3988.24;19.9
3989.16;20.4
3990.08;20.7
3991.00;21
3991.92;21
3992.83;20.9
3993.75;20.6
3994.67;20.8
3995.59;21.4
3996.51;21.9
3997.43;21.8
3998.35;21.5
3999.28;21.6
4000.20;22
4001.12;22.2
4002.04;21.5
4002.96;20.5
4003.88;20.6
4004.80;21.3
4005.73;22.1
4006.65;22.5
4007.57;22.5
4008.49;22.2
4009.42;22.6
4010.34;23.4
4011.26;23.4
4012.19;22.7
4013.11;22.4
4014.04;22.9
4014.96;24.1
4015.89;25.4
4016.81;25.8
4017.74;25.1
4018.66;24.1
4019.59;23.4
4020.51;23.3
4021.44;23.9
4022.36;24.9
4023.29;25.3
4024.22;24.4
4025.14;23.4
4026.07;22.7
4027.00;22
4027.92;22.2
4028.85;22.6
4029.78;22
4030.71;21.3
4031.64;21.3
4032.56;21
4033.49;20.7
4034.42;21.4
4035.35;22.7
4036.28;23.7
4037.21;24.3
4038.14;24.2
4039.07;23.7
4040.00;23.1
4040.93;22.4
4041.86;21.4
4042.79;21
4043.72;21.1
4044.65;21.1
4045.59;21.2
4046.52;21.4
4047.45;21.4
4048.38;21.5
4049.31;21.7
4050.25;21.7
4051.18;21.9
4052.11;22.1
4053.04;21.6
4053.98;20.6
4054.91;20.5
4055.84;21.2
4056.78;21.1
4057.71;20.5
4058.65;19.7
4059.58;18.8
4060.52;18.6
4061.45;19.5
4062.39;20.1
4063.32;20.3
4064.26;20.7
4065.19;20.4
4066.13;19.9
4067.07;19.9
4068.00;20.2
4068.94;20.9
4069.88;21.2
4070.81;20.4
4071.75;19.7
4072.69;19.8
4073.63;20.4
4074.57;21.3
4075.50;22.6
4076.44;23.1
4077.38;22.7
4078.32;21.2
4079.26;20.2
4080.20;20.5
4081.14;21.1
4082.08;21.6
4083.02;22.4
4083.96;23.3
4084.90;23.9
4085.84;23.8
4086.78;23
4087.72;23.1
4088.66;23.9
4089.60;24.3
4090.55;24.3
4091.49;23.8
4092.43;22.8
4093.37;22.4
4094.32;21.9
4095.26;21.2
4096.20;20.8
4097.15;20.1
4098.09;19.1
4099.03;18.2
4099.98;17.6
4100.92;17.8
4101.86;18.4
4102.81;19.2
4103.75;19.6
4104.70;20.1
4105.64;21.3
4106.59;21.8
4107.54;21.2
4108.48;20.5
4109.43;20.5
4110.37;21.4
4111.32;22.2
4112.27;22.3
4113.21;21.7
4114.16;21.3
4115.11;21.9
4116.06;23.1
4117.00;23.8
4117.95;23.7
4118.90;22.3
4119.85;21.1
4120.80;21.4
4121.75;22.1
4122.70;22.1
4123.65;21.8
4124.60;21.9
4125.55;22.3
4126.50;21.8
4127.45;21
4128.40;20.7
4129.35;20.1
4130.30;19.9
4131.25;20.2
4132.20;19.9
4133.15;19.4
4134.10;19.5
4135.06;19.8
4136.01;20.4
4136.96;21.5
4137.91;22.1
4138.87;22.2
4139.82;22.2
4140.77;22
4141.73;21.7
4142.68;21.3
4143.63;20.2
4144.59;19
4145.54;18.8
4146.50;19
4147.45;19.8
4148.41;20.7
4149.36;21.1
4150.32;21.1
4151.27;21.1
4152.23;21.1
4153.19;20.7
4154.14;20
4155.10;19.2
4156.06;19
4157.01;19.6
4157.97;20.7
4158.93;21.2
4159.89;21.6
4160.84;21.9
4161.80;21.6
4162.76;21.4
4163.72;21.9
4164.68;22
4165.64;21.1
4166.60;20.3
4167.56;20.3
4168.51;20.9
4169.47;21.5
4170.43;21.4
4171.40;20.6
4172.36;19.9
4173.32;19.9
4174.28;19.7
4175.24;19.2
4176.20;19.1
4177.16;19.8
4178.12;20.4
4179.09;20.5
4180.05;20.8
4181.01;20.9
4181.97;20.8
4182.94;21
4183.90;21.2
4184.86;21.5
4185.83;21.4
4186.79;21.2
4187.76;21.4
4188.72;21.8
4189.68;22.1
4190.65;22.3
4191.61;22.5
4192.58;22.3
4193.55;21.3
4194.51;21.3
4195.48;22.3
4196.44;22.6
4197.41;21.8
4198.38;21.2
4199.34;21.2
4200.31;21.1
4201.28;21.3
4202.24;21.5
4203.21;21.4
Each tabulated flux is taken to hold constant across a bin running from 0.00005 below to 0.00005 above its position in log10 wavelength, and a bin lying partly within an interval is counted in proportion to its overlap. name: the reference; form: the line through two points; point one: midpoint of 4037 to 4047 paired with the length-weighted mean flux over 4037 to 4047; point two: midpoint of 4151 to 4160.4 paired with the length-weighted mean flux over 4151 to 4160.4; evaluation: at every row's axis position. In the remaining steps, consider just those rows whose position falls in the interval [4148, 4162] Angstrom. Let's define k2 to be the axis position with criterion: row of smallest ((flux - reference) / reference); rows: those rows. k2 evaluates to 4156.06 Angstrom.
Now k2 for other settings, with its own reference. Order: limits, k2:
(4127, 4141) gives 4133.15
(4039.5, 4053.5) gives 4042.79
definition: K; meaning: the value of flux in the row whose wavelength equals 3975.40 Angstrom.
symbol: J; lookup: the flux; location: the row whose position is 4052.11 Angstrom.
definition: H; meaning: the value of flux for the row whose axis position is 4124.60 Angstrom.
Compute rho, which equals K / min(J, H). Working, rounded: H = 21.9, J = 22.1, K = 13.4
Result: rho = 0.61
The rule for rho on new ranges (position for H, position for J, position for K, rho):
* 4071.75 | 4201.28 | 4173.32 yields 1.01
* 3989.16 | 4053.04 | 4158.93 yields 1.04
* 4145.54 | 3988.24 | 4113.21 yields 1.15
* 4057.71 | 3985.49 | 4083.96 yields 1.25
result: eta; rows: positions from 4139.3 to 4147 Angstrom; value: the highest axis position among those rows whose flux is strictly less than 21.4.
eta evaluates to 4146.50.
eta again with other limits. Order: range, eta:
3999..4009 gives 4004.80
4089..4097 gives 4096.20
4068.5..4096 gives 4095.26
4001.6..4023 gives 4004.80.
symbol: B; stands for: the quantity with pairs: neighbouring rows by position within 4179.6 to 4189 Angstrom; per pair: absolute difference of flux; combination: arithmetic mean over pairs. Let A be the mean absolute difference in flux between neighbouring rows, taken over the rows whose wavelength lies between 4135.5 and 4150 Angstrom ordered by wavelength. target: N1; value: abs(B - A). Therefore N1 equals 0.34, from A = 0.54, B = 0.20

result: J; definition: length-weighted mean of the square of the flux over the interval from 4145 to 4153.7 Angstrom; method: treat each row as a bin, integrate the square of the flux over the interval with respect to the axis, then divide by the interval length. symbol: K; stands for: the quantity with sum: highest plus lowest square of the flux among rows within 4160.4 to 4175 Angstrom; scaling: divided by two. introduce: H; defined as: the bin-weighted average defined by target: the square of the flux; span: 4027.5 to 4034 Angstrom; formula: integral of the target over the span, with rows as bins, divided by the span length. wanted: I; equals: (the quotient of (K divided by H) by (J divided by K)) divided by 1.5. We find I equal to 0.65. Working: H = 466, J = 416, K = 436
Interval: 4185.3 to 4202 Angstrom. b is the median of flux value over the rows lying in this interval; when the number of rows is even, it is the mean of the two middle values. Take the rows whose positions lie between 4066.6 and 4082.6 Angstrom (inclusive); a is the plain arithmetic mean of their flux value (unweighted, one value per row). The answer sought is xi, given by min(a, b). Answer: 21.0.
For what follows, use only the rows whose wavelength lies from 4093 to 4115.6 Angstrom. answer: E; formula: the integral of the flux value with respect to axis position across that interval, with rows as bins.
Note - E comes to 464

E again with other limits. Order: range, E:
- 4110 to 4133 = 498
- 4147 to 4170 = 479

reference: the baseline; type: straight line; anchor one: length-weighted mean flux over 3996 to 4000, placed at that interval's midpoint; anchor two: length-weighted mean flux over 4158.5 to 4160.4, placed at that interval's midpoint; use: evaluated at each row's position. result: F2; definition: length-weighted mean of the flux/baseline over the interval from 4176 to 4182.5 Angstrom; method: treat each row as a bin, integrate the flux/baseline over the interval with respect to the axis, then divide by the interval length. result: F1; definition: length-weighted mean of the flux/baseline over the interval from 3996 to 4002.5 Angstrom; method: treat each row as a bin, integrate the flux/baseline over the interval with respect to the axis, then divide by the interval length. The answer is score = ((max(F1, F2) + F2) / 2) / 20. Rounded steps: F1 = 1.00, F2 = 0.95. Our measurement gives 0.0489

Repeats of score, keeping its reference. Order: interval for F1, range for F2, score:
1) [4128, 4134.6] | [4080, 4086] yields 0.0519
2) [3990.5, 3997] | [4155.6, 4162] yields 0.0485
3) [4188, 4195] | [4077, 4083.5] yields 0.0503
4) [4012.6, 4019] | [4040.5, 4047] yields 0.0527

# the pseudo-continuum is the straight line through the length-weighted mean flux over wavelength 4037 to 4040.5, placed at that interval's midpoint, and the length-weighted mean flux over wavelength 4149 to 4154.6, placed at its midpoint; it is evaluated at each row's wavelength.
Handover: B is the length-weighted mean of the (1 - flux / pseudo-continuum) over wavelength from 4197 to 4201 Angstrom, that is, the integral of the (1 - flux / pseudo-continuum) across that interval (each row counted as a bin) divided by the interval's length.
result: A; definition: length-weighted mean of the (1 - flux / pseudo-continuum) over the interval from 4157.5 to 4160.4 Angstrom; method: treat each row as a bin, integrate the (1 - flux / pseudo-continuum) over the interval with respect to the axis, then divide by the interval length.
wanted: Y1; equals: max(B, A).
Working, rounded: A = -0.03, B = -0.086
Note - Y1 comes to -0.03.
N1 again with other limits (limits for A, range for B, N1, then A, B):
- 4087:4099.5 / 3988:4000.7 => 0.32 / 0.61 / 0.28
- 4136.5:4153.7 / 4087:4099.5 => 0.21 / 0.40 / 0.61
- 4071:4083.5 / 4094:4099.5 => 0.03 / 0.71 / 0.74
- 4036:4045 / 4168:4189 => 0.13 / 0.44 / 0.31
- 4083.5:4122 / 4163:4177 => 0.18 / 0.60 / 0.42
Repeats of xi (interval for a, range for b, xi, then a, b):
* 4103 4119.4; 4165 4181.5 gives 20.4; 21.7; 20.4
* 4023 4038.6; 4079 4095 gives 22.7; 22.7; 23.0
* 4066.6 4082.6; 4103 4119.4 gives 21.0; 21.0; 21.7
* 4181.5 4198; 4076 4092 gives 21.7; 21.7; 23.1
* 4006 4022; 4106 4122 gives 21.8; 23.5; 21.8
